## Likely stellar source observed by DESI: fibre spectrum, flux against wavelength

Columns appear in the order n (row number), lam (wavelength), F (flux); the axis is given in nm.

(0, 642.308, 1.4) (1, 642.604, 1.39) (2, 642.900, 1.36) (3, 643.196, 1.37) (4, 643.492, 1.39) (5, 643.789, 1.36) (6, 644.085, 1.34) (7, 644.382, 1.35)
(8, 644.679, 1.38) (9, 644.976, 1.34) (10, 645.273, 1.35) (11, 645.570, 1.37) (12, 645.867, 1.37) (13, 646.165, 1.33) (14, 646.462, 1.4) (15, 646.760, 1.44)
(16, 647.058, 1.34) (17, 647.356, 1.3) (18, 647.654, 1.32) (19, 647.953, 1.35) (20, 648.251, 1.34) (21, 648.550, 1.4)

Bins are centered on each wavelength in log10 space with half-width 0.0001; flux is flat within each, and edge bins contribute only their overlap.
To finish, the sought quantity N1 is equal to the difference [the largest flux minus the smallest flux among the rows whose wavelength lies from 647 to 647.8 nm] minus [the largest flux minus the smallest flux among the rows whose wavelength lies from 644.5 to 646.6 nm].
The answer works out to -0.03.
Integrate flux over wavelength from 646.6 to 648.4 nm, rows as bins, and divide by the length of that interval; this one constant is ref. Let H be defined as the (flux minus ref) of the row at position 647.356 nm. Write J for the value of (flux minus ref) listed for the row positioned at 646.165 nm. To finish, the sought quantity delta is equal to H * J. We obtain 0.0009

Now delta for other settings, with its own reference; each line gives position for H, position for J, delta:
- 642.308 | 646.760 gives 0.0047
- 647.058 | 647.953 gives 0.0000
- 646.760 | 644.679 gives 0.0029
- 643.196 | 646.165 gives -0.0004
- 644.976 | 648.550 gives -0.0004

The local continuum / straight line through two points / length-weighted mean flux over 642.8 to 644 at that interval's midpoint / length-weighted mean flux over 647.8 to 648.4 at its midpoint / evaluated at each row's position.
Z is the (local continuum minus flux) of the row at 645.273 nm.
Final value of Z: 0.01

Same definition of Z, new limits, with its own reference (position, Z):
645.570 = -0.01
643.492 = -0.02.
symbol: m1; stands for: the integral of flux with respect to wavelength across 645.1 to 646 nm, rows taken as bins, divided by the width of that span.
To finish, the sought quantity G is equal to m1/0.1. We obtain 13.6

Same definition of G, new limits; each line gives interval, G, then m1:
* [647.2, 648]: 13.2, 1.32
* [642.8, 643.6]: 13.7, 1.37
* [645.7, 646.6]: 13.7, 1.37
